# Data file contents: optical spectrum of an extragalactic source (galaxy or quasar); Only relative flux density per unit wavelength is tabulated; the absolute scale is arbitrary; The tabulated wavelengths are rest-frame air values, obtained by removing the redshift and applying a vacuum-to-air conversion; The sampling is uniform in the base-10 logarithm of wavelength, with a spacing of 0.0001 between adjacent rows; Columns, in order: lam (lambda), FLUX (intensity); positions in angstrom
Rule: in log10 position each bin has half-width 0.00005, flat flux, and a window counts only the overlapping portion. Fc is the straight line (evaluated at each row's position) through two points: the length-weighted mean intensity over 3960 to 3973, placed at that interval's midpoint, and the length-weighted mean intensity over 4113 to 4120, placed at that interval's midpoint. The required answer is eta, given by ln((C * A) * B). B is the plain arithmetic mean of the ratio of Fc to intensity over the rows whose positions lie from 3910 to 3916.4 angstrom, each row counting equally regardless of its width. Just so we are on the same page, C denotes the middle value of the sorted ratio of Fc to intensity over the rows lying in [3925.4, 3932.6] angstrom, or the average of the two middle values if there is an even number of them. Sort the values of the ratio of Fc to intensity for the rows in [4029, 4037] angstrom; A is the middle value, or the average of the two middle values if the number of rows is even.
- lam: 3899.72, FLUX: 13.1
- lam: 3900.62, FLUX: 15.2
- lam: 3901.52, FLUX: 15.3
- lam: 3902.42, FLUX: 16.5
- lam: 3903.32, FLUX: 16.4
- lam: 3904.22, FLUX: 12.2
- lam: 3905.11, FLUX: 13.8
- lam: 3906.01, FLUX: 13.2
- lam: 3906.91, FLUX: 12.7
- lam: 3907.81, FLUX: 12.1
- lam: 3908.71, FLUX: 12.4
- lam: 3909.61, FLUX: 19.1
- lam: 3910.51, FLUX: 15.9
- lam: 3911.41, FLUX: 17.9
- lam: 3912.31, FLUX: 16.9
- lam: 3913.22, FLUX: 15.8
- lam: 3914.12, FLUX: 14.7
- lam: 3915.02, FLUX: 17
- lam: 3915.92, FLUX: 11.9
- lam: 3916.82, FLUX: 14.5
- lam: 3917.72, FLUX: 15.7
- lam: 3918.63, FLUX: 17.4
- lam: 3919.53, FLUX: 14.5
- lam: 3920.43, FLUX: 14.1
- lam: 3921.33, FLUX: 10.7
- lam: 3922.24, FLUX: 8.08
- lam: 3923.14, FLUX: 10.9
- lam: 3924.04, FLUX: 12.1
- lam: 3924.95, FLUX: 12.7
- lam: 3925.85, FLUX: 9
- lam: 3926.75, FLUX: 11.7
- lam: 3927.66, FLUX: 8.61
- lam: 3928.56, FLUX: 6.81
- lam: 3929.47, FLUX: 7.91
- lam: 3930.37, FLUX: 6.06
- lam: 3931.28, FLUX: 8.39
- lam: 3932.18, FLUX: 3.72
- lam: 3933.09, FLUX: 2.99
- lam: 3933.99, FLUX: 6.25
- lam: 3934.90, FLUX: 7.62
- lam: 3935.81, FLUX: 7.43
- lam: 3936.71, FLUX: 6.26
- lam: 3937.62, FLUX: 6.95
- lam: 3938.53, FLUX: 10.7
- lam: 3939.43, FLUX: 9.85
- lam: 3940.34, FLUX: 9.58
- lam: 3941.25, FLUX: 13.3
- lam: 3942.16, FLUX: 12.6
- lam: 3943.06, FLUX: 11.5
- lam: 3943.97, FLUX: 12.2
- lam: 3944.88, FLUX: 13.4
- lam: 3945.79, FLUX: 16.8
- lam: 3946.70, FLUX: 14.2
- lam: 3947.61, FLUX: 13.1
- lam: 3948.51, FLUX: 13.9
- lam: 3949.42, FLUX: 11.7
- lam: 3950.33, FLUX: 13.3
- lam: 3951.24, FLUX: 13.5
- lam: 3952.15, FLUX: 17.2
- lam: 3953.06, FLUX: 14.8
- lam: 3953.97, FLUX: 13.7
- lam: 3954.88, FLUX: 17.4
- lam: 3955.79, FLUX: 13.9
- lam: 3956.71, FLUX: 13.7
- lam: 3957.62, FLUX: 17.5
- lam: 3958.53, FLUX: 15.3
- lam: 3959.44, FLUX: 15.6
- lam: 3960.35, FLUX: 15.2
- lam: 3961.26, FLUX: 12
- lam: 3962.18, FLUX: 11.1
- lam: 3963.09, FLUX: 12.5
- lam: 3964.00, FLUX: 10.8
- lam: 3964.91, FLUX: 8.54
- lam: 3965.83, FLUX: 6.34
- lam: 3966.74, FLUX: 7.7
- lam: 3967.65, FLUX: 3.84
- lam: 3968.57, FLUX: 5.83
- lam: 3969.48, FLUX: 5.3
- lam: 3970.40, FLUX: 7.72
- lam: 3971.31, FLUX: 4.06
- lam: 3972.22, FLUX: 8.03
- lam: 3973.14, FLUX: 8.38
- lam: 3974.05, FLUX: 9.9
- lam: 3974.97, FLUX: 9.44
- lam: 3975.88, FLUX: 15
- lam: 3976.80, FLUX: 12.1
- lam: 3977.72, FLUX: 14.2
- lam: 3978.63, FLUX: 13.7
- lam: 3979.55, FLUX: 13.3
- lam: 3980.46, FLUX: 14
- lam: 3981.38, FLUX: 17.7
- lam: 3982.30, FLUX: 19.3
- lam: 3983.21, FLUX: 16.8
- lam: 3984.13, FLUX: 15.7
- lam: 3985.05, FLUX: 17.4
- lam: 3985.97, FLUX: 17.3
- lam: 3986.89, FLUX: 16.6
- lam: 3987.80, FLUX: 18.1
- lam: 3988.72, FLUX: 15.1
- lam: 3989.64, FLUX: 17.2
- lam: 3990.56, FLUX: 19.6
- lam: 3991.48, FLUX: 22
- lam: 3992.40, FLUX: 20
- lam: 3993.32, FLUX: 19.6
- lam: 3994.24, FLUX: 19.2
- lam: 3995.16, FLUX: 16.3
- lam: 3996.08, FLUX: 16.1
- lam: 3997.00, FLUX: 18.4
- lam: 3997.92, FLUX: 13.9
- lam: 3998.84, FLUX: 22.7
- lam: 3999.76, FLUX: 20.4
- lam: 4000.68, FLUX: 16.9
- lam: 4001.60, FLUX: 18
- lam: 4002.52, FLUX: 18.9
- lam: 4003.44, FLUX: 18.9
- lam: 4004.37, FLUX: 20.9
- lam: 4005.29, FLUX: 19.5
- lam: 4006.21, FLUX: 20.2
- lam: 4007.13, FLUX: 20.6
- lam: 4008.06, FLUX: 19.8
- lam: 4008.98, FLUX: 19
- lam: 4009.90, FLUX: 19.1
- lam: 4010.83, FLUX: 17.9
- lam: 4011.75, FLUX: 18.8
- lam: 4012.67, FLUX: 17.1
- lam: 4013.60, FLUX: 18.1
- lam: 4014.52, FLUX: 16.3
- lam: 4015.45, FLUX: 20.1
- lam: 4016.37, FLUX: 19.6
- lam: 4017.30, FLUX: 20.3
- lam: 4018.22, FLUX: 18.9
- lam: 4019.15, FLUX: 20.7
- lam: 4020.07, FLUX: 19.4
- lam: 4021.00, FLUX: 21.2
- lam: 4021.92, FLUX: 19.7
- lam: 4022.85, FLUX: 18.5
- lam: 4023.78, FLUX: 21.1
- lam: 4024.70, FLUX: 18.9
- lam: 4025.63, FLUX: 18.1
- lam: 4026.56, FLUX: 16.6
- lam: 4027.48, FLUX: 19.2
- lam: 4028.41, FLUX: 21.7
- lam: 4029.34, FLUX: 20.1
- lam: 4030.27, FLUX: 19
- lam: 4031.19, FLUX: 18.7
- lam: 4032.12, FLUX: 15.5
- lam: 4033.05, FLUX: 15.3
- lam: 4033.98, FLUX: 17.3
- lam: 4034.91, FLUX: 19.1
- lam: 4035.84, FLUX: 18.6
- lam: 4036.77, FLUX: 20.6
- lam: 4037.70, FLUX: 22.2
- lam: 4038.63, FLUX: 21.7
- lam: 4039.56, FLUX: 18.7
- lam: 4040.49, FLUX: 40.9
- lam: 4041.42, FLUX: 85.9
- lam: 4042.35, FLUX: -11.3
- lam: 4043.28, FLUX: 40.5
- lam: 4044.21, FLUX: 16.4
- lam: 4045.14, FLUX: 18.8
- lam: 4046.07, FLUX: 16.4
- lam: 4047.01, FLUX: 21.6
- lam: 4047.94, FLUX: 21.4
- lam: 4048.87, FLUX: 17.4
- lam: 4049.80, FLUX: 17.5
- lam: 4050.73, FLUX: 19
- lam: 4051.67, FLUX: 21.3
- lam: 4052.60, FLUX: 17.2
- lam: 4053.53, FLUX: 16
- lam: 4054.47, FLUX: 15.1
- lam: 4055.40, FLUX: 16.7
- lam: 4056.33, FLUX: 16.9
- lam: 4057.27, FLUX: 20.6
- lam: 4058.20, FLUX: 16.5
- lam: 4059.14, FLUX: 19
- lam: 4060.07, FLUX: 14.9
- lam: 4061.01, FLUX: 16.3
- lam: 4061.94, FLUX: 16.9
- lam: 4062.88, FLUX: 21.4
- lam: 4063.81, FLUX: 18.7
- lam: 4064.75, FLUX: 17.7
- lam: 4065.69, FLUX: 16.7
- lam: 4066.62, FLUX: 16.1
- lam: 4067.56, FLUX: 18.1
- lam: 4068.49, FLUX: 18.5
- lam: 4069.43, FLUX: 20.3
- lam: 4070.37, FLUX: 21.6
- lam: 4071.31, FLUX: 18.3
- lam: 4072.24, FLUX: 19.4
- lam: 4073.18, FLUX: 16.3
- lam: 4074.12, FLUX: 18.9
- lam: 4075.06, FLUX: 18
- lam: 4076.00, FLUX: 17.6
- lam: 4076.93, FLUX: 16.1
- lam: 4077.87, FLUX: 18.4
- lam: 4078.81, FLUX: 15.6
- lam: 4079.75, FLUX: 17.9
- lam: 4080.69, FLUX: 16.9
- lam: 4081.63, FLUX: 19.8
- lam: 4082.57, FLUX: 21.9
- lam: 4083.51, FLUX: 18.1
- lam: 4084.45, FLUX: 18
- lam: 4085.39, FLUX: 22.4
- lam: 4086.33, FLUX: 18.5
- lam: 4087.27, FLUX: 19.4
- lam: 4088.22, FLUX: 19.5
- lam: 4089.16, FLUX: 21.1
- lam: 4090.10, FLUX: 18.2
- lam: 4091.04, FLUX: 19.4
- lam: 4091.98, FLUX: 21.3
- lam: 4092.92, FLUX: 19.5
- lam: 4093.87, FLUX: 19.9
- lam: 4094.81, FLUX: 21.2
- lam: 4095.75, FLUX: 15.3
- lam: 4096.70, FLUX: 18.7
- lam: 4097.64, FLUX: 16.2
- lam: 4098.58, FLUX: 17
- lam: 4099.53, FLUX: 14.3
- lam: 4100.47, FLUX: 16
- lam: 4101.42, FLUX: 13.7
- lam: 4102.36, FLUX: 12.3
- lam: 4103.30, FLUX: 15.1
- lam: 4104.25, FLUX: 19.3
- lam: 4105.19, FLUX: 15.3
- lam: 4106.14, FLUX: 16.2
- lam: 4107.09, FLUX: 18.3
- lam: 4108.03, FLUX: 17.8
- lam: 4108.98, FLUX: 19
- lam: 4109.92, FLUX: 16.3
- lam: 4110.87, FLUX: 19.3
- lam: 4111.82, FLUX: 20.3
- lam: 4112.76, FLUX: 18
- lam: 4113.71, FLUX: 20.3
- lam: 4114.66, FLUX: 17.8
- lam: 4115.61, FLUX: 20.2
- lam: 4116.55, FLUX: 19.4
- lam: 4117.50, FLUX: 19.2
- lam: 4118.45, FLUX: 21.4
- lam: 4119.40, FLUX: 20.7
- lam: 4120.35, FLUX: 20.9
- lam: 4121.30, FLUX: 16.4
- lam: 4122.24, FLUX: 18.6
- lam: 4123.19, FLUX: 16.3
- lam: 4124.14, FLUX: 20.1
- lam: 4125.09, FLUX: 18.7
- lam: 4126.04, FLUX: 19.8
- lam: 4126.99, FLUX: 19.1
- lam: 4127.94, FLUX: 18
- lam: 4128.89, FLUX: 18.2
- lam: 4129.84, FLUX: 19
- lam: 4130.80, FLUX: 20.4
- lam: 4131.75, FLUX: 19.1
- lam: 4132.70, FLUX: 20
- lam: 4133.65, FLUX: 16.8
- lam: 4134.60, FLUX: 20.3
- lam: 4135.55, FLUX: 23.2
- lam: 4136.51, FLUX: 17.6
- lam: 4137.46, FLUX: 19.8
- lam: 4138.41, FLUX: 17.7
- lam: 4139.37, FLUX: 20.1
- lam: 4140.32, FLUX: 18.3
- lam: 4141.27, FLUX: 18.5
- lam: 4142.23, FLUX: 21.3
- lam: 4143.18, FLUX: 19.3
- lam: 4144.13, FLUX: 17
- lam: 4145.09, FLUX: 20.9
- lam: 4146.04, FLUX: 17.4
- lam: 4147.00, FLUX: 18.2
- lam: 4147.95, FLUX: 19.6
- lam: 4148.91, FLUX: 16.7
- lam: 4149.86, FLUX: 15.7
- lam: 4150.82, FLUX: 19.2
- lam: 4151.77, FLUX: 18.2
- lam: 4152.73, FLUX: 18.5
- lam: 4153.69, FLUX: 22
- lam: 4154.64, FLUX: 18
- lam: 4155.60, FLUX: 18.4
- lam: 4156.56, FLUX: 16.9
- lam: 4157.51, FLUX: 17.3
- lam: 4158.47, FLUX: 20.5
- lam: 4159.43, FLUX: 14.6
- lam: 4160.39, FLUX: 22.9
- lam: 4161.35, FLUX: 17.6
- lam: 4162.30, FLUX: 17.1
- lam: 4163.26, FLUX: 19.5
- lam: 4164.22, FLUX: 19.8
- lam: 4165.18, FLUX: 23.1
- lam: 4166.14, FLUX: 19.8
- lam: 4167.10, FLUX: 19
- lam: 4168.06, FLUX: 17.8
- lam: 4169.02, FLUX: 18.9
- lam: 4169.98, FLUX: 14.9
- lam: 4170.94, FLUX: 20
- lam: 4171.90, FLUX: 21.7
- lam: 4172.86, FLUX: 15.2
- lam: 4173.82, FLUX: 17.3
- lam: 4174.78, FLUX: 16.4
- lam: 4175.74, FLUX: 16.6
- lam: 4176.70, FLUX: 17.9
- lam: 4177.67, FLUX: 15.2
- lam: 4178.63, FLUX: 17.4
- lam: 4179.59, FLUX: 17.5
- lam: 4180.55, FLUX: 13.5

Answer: -2.0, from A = 0.7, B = 0.3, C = 0.70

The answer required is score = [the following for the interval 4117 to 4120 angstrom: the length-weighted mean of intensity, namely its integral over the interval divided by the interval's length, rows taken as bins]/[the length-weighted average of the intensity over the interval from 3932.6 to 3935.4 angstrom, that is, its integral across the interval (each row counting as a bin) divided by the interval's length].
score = 3.63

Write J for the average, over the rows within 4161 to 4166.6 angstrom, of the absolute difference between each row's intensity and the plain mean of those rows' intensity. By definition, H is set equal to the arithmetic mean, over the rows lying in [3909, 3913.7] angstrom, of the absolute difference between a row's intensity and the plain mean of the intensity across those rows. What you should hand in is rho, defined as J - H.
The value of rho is 0.32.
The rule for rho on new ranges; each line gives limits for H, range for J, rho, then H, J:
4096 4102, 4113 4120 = -0.42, 1.32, 0.9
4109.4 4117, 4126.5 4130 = -0.71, 1.19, 0.5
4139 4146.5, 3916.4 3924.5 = 1.07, 1.30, 2.4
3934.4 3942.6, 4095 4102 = -0.80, 2.04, 1.2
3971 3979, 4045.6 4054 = -0.92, 2.86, 1.9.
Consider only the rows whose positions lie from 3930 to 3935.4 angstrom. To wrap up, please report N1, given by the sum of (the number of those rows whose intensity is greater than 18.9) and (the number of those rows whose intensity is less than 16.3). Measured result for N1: 6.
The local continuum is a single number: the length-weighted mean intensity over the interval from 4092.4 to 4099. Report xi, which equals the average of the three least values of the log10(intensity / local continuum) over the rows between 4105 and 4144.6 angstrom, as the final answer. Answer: -0.060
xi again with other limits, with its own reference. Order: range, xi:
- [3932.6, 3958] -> -0.573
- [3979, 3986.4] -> -0.107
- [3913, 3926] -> -0.299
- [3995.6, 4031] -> -0.075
